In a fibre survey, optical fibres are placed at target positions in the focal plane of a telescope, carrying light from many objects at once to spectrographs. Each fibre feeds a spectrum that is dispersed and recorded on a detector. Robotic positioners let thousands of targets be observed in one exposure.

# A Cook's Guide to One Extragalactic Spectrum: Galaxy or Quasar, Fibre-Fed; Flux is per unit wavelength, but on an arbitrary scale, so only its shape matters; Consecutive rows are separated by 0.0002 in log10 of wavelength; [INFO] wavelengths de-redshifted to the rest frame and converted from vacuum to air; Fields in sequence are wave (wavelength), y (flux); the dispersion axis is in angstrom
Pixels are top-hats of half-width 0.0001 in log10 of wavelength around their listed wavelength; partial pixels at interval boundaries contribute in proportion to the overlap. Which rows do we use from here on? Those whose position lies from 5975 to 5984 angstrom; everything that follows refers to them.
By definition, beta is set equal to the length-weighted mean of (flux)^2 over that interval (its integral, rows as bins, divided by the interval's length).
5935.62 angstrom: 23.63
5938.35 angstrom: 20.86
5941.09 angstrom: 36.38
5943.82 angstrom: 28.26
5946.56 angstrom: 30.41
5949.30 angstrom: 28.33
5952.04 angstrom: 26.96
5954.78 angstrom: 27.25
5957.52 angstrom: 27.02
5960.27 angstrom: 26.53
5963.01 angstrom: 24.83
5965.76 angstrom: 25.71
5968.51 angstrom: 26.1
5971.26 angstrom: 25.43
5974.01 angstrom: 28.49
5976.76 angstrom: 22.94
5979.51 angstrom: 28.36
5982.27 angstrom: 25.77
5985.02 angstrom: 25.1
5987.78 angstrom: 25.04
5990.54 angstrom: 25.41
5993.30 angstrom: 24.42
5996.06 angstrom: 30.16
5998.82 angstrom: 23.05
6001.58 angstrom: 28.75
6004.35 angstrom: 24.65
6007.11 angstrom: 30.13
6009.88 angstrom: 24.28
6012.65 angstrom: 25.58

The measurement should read 670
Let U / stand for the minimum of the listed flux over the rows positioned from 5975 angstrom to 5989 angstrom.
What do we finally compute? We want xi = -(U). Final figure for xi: -22.9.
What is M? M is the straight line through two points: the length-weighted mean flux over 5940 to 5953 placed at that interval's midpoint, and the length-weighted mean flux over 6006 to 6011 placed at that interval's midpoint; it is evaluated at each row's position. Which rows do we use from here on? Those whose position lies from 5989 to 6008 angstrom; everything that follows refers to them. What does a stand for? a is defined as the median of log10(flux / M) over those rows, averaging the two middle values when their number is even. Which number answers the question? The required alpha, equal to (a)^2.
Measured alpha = 0.0018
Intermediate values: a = -0.042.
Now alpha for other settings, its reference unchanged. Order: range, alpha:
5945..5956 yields 0.0009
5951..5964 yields 0.0019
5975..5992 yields 0.0022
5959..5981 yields 0.0025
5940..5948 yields 0.0000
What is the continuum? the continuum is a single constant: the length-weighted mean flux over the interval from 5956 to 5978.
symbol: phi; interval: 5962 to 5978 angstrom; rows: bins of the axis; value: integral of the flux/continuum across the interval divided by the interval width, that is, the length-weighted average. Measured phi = 0.99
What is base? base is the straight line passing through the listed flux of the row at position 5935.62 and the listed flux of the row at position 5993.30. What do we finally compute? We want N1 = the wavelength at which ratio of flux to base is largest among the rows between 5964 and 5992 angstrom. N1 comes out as 5974.01 angstrom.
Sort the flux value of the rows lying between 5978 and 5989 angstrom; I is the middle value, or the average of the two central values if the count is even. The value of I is 25.4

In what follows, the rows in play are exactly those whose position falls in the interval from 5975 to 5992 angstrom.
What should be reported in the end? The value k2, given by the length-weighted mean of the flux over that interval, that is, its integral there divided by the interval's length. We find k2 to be 25.5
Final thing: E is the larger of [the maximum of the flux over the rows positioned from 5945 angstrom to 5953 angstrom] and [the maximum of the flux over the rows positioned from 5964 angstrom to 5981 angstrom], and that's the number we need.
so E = 30.4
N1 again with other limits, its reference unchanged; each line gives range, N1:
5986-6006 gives 5996.06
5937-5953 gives 5941.09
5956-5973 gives 5957.52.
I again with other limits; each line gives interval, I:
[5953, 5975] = 26.3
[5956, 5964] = 26.5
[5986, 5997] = 25.2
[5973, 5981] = 28.4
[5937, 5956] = 28.3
